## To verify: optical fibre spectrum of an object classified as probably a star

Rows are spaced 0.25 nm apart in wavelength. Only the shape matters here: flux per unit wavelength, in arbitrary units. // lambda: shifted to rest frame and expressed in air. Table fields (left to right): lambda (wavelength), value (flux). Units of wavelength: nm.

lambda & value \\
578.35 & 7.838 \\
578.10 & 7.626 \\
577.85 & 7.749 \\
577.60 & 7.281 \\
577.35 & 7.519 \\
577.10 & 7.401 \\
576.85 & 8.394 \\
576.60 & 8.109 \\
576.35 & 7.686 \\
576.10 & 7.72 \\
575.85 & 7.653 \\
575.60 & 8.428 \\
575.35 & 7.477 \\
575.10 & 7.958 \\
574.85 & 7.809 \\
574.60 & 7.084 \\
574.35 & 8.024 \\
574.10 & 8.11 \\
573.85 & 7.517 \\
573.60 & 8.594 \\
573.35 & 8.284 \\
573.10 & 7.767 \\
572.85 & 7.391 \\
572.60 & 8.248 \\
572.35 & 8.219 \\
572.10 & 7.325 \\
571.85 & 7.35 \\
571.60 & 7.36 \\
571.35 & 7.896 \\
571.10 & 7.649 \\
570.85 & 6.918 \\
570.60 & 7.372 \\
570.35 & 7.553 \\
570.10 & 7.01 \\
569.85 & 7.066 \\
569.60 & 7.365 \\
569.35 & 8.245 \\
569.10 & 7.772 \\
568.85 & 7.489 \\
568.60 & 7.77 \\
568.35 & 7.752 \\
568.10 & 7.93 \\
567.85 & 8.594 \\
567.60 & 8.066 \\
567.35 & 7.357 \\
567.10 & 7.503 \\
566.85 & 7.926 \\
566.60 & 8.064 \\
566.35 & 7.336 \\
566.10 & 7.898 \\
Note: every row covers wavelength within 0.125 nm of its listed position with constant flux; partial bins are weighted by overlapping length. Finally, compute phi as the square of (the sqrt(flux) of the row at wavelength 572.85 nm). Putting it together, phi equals 7.39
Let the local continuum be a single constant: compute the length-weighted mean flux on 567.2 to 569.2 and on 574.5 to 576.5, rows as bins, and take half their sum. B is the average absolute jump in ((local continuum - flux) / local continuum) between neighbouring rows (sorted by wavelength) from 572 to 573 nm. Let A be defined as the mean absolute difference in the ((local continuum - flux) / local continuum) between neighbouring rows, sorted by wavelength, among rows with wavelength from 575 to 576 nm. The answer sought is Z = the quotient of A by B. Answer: 1.2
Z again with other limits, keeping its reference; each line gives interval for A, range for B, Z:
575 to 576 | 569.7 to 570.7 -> 2.8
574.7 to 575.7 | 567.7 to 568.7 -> 1.8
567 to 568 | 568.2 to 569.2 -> 2.4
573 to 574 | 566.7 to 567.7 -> 1.5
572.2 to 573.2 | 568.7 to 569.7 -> 0.8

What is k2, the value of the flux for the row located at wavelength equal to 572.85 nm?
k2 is 7.391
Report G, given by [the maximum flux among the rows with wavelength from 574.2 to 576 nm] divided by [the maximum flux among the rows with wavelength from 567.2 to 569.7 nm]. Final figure 0.98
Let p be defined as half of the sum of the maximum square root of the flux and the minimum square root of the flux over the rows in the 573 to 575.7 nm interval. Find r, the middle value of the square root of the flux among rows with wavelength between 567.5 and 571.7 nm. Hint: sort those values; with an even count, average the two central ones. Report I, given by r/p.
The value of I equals 0.989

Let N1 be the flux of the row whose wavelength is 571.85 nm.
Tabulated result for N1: 7.35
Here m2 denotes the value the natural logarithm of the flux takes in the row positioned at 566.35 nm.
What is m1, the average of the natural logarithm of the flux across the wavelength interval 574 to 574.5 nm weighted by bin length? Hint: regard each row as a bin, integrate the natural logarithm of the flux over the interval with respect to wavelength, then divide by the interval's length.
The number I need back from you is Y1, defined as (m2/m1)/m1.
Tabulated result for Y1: 0.46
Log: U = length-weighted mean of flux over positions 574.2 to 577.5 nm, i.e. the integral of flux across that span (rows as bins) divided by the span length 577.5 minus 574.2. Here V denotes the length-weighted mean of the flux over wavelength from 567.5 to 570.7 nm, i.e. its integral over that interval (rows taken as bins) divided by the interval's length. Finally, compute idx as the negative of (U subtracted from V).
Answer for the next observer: 0.097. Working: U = 7.79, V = 7.69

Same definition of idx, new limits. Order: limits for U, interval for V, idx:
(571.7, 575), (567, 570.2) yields 0.129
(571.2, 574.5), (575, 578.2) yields 0.076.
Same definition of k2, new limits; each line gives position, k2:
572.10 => 7.325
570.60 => 7.372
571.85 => 7.35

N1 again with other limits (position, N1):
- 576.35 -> 7.686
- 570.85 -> 6.918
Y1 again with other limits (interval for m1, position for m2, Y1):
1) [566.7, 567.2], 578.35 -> 0.49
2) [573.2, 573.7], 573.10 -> 0.45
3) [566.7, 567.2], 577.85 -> 0.49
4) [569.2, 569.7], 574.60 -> 0.46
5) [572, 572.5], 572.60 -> 0.50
